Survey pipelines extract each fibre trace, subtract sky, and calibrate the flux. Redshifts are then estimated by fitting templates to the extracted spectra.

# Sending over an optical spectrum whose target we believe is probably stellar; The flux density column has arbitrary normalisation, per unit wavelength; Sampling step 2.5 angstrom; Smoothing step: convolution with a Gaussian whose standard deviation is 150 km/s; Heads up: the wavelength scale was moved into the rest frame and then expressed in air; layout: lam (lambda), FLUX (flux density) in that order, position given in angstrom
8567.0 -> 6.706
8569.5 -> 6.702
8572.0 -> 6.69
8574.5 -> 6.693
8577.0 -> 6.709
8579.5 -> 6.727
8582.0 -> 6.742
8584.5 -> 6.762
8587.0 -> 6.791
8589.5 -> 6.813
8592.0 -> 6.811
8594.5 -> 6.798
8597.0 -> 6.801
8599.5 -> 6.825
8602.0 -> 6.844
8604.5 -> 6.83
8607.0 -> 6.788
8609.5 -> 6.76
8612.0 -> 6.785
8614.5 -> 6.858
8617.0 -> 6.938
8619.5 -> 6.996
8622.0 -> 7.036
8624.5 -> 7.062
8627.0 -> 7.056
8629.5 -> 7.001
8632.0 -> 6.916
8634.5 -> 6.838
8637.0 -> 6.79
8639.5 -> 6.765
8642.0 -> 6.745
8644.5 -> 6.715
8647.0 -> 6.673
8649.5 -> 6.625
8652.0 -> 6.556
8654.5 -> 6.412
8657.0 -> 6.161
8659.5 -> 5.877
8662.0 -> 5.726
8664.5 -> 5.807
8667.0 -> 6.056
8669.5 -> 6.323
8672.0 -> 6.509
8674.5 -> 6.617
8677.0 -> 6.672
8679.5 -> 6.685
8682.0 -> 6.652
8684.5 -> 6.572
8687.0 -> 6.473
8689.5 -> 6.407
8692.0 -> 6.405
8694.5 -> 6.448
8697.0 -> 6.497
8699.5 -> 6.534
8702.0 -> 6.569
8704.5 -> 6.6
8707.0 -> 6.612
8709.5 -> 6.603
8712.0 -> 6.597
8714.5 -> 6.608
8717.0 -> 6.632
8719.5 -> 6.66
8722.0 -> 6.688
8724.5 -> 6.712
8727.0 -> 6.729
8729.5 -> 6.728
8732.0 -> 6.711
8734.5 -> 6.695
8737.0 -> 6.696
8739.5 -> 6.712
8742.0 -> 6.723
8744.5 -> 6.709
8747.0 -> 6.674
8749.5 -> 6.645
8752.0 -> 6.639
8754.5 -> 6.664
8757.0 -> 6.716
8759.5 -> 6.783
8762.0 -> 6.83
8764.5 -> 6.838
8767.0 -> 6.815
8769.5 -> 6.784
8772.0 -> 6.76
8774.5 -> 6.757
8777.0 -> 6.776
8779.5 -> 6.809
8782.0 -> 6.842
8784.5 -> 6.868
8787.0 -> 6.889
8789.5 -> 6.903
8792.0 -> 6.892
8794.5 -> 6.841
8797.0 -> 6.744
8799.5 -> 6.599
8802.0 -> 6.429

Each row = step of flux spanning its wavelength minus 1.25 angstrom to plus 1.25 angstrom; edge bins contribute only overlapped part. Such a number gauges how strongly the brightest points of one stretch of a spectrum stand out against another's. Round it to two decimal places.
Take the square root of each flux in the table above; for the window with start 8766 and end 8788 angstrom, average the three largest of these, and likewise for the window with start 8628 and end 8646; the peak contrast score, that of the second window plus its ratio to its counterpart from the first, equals 3.63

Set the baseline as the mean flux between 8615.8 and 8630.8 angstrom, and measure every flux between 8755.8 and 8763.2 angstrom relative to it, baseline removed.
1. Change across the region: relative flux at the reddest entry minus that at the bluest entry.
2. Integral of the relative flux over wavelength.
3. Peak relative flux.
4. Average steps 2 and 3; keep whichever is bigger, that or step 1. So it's 0.114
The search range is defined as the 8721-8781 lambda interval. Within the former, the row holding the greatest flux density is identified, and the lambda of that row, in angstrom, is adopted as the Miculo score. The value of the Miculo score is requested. 8764.5 angstrom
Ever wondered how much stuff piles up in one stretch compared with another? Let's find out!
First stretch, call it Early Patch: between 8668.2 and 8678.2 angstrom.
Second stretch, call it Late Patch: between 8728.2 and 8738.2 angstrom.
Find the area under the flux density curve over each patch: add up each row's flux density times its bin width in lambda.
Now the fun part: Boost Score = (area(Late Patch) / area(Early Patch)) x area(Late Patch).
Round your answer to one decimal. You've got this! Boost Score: 68.9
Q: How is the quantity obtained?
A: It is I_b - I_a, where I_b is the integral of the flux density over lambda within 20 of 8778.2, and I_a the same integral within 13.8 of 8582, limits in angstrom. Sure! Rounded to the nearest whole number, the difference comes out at 87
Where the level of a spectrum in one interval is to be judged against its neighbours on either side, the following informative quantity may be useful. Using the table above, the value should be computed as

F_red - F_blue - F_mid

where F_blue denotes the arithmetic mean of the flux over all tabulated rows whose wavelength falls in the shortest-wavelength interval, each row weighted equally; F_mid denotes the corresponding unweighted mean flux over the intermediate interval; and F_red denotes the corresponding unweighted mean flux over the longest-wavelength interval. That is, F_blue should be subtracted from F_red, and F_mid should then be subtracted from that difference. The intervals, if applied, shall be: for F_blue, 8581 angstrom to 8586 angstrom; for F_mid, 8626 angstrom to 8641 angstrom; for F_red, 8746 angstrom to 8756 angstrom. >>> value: -7.0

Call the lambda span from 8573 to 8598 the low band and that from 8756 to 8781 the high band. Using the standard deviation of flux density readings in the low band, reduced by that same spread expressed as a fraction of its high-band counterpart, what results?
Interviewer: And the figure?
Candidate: -1.1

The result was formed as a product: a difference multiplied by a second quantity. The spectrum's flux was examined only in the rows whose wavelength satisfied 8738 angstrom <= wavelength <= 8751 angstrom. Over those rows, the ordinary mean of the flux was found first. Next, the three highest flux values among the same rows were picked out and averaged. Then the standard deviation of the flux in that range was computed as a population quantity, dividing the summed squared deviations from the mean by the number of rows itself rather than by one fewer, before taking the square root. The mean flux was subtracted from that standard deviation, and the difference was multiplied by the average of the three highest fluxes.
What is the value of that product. -44.7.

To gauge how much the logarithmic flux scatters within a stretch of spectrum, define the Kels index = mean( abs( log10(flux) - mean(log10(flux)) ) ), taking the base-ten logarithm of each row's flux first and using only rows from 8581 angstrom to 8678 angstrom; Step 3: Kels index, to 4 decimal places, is 0.0162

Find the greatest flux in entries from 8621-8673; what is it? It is 7.062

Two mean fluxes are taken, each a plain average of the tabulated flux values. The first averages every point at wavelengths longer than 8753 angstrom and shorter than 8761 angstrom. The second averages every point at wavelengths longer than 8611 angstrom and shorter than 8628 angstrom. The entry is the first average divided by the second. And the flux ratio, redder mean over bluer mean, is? 0.965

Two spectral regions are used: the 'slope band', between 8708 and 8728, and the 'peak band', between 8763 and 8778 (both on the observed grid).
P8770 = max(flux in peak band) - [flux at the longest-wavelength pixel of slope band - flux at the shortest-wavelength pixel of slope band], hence 6.71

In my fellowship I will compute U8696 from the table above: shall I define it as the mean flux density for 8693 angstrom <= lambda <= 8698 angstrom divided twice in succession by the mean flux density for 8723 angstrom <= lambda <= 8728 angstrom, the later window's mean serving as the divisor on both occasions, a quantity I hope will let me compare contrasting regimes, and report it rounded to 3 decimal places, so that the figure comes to 0.143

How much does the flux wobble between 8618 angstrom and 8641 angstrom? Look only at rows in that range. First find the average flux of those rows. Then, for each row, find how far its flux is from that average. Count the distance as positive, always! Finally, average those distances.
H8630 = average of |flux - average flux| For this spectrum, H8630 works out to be 0.10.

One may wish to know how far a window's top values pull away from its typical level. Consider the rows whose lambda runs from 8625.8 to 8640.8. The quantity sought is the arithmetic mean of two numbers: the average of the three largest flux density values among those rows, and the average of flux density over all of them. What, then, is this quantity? 6.94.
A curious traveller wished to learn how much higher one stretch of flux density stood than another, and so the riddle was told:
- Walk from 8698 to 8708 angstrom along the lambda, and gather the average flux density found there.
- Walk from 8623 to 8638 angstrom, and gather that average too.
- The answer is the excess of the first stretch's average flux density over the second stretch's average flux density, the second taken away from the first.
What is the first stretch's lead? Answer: -0.37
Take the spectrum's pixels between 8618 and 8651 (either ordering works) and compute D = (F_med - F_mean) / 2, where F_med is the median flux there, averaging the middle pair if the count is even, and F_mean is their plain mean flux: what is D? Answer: -0.012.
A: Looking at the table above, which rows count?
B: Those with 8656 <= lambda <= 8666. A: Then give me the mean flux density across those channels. 5.89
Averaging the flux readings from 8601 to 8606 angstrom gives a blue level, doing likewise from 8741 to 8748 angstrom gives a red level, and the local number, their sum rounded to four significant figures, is 13.54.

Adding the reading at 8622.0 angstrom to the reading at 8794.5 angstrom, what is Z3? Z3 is 13.9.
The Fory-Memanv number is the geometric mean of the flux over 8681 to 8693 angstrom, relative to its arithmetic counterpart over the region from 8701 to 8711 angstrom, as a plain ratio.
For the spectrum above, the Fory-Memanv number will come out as 0.99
